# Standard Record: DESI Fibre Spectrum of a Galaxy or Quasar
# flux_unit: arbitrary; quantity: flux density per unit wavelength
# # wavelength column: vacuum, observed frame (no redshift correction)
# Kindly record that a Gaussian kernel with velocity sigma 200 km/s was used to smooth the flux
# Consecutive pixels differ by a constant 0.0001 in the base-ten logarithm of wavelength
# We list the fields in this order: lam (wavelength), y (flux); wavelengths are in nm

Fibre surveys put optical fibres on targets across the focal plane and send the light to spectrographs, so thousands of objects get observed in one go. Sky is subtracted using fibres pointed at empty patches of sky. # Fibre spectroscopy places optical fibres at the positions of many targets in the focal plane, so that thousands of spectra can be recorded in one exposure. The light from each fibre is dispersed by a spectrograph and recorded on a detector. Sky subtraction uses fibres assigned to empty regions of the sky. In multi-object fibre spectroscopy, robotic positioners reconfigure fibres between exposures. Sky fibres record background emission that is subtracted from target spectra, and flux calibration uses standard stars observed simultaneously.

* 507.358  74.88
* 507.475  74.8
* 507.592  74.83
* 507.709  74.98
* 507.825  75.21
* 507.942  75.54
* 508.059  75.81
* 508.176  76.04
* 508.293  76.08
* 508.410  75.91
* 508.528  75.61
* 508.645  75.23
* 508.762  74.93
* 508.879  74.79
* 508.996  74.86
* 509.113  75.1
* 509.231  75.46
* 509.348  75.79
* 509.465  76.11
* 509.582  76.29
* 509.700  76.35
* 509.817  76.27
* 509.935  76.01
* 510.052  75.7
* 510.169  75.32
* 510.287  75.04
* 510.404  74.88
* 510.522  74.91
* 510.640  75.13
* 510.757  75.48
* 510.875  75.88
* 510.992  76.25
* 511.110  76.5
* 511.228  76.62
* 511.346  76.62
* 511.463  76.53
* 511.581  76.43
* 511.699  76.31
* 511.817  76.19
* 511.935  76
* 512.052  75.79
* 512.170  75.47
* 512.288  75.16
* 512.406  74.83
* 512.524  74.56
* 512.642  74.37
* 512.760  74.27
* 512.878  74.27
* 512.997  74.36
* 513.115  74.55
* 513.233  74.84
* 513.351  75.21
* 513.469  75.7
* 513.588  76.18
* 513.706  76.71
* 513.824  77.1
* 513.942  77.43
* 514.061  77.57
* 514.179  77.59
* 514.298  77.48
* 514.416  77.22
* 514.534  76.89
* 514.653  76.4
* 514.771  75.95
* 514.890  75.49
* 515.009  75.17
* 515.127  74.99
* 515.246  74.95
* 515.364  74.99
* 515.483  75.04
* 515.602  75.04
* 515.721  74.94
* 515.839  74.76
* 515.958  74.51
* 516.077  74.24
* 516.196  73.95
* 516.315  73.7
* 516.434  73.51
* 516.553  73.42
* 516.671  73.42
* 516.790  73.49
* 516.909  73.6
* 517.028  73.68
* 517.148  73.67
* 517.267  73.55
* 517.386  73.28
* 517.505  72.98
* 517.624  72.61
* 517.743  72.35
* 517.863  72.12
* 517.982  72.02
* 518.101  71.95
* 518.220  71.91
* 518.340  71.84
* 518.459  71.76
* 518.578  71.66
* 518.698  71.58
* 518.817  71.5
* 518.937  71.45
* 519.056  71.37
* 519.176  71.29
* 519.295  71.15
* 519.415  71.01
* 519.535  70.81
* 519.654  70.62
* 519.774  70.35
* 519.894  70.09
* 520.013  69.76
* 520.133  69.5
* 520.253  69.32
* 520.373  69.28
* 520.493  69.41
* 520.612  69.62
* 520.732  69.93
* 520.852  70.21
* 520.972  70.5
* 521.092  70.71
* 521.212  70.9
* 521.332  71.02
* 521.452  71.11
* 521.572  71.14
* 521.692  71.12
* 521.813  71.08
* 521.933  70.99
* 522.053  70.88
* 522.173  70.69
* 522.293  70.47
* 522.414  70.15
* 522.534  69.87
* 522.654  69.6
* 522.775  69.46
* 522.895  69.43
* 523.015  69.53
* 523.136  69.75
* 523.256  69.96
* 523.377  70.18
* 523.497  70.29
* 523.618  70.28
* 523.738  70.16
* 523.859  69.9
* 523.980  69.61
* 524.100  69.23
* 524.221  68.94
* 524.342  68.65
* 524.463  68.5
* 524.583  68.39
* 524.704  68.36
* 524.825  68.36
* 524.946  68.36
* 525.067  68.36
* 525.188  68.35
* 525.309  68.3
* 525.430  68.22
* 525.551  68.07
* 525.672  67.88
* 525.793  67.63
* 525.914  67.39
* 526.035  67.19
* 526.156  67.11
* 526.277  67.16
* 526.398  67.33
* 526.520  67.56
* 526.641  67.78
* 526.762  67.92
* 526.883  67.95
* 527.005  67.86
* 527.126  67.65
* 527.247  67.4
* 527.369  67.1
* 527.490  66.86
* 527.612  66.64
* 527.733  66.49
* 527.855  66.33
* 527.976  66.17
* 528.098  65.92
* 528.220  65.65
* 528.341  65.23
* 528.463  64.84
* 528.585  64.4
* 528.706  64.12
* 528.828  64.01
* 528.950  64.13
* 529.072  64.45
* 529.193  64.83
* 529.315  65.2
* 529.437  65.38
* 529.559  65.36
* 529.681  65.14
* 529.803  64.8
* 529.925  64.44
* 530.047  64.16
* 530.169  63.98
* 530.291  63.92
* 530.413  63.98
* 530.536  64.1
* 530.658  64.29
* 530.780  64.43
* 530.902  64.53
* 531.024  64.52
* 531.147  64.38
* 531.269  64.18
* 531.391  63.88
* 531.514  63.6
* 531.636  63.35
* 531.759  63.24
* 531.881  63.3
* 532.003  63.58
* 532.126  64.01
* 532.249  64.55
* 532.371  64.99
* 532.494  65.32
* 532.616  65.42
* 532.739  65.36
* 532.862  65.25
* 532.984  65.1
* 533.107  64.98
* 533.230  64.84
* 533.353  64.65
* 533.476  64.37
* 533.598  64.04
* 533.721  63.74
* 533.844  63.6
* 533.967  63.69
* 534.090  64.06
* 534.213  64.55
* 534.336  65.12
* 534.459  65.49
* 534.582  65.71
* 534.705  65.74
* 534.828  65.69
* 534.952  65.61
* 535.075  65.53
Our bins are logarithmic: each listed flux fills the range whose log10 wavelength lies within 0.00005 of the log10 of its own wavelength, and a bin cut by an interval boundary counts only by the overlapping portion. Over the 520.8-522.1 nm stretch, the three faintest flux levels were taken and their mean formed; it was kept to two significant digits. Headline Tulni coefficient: 70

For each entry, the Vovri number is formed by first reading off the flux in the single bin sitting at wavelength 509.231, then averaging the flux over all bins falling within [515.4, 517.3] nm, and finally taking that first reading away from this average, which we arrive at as -1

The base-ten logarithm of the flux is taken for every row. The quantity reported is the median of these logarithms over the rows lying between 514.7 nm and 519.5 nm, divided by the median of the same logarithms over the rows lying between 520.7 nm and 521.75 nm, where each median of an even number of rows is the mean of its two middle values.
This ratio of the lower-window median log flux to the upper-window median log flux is 1.01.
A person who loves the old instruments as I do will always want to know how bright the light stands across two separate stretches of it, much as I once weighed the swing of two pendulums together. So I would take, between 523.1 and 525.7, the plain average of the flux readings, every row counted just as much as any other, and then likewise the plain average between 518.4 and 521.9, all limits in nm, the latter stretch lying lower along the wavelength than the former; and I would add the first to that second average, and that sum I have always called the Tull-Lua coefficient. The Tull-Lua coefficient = 140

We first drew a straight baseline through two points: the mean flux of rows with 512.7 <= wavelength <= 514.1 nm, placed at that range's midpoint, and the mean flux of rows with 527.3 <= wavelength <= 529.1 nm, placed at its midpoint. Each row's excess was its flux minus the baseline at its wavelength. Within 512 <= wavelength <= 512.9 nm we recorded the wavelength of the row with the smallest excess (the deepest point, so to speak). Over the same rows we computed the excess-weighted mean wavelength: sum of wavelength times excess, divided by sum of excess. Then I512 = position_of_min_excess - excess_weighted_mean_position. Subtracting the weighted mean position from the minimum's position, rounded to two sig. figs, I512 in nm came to 0.23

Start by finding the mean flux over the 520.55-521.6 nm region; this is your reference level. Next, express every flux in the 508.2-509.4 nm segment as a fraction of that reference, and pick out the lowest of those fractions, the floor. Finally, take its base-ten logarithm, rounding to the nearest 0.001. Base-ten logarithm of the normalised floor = 0.025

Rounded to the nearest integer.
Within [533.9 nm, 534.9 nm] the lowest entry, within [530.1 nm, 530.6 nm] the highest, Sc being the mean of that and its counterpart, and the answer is 64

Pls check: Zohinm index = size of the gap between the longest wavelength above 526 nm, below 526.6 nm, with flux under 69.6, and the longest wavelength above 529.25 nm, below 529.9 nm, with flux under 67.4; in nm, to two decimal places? 3.28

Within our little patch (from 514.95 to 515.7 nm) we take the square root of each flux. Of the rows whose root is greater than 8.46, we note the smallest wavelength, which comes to 515.009 nm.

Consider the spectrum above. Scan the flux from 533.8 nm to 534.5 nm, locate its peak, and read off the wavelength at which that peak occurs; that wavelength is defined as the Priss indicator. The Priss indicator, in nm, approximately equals 534.459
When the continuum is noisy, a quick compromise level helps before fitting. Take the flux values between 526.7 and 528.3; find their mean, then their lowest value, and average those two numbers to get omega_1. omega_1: 66.3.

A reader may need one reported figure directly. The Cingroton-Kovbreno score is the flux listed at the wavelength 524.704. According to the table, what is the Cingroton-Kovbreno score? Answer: 68.36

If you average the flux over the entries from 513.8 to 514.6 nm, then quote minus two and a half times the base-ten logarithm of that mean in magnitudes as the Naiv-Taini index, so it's -4.72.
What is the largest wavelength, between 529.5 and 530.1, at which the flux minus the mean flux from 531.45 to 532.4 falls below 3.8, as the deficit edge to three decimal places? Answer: 530.047 nm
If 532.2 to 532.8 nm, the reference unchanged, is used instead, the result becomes 532.739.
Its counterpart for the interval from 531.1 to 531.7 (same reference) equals 531.636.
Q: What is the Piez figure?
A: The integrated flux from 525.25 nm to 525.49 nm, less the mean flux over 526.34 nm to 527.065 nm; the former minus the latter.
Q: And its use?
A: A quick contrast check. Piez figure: -51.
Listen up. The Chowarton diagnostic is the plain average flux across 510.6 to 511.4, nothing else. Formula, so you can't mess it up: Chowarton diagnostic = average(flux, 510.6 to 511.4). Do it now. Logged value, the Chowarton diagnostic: 76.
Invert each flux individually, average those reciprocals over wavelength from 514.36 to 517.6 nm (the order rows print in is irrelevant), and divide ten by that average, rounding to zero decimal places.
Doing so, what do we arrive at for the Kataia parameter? 745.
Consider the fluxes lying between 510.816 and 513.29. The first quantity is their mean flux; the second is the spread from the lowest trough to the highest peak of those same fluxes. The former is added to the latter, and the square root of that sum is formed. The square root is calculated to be 8.8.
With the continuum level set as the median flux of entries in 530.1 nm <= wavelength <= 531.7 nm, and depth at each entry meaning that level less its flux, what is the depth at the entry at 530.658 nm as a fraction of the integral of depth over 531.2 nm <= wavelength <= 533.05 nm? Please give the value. 0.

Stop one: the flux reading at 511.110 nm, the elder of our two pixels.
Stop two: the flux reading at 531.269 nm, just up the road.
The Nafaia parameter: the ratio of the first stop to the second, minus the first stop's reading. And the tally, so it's -75.3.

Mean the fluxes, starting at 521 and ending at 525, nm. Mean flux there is 70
